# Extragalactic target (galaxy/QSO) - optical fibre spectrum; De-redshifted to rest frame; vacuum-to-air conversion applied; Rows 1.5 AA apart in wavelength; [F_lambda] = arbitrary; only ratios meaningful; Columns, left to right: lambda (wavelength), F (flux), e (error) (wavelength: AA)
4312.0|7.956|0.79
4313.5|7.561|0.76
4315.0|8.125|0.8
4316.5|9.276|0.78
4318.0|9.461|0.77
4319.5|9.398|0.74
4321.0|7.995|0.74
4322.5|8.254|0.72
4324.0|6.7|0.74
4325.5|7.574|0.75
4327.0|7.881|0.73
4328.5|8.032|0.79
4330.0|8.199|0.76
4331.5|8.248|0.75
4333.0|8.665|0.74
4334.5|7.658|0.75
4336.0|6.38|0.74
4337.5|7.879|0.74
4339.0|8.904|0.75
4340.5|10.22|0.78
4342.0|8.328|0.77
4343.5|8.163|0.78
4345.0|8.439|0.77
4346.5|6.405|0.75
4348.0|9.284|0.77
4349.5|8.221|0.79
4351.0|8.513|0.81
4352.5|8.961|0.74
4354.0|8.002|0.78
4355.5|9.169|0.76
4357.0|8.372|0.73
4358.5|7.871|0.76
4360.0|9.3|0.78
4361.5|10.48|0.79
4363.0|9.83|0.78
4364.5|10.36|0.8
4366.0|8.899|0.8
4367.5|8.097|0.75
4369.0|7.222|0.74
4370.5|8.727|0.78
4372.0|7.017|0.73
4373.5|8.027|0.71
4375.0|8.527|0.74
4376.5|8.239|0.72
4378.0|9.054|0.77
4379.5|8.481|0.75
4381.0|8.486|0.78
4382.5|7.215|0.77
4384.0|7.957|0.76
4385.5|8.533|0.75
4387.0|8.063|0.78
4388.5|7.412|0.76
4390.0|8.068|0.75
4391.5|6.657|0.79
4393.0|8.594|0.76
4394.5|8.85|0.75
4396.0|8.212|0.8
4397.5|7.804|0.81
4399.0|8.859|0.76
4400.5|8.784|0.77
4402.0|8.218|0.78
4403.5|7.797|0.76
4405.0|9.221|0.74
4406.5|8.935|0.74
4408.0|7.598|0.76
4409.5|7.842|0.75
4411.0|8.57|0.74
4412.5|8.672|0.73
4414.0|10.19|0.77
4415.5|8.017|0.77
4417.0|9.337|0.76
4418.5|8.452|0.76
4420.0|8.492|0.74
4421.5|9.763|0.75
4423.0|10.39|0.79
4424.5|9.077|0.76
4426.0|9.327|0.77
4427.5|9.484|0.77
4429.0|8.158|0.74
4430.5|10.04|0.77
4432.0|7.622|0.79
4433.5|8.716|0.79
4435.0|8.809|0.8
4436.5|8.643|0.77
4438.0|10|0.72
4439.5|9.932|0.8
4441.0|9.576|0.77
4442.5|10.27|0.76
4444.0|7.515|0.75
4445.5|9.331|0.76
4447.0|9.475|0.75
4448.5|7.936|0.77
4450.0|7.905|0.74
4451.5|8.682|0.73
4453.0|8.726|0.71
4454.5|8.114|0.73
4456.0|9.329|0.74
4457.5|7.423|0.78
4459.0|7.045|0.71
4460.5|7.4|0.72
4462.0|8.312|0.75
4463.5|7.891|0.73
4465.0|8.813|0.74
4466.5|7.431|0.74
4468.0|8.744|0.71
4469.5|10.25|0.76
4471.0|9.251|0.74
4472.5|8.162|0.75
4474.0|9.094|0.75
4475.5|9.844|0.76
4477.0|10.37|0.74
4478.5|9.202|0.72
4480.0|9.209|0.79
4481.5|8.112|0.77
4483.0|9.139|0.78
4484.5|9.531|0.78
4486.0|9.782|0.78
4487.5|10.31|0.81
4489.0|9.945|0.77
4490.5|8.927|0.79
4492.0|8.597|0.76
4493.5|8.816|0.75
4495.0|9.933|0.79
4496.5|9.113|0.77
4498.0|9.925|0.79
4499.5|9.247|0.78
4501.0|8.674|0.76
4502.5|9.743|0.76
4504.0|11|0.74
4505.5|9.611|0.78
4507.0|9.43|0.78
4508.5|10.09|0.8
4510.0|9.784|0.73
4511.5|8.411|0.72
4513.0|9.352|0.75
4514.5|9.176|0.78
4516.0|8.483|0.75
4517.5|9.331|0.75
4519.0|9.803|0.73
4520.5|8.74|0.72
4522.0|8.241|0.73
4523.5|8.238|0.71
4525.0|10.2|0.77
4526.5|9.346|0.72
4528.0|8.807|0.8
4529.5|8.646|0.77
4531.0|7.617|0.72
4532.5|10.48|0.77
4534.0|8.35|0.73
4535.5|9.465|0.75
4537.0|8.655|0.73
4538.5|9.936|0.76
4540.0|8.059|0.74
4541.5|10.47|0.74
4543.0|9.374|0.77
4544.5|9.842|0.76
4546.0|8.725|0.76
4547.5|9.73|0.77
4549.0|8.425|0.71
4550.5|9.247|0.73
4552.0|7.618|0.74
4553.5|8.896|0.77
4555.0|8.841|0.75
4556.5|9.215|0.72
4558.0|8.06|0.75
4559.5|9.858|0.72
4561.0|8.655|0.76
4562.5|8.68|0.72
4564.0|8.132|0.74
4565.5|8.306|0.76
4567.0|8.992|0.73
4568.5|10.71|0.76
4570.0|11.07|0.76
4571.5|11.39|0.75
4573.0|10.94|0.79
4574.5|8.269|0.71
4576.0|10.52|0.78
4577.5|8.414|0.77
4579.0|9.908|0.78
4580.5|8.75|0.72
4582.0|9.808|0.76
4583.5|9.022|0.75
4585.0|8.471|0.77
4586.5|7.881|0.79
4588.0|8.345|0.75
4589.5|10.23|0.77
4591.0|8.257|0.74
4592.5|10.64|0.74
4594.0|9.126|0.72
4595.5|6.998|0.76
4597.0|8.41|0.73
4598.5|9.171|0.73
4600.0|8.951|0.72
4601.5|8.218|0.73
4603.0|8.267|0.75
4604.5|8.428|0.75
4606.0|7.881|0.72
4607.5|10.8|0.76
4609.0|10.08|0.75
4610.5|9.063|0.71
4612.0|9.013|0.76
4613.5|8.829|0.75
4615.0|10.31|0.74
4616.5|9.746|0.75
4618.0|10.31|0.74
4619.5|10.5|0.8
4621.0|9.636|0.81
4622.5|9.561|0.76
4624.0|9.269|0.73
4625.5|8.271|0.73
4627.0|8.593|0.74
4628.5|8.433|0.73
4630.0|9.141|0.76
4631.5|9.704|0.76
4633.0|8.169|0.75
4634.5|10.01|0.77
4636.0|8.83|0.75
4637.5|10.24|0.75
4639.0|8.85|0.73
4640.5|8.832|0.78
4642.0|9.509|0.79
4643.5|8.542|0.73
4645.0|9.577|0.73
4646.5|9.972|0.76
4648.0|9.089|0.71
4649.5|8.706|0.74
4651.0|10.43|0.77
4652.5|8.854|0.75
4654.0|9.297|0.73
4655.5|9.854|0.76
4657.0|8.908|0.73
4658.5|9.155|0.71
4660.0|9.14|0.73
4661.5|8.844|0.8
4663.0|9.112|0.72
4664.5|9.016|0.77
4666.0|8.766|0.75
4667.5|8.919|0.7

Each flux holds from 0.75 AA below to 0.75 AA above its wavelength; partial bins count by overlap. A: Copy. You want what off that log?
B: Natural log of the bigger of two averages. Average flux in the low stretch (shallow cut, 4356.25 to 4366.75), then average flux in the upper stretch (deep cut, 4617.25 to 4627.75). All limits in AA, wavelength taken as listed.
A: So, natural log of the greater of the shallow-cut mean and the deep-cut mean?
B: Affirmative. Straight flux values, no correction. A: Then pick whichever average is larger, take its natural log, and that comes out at 2.246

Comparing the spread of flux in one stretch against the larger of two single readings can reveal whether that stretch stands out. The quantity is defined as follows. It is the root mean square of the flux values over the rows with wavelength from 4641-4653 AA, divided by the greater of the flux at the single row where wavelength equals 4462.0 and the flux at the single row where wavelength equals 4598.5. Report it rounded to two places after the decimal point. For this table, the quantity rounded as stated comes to 1.02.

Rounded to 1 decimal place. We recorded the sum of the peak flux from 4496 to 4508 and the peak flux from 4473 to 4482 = 21.4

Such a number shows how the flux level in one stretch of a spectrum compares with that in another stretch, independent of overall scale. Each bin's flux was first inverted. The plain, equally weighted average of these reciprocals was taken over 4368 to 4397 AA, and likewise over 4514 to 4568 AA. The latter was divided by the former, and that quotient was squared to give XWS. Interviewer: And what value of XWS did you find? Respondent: 0.81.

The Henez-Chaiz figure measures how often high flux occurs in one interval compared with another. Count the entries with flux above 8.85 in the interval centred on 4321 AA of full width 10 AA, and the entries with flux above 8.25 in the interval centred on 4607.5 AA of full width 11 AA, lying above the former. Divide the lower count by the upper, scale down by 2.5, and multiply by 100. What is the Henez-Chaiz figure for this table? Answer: 20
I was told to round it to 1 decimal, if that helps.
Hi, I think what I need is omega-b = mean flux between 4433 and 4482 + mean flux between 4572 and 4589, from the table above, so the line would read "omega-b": 17.9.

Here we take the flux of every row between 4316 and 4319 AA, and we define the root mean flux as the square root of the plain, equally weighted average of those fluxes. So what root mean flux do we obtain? 3.06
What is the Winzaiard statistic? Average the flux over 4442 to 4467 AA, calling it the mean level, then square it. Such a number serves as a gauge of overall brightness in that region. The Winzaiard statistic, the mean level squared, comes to 69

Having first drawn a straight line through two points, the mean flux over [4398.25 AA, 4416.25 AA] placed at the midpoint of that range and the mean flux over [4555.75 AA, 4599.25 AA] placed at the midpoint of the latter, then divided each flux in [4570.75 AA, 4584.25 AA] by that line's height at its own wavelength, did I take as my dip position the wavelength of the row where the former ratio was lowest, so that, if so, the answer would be 4574.5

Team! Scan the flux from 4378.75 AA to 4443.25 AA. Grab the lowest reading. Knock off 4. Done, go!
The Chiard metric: 2.7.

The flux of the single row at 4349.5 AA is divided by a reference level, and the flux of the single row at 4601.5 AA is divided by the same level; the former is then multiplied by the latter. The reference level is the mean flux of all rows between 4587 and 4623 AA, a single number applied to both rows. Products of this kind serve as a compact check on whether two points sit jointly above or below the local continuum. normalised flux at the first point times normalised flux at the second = 0.80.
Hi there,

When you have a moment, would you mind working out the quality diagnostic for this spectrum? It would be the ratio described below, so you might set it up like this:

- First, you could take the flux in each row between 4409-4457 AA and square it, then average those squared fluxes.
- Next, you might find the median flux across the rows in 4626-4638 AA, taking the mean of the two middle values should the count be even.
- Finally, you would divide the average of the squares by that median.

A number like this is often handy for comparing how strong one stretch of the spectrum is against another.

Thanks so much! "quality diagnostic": 9.0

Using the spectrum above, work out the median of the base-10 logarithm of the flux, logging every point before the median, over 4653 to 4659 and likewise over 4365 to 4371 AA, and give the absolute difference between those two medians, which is 0.040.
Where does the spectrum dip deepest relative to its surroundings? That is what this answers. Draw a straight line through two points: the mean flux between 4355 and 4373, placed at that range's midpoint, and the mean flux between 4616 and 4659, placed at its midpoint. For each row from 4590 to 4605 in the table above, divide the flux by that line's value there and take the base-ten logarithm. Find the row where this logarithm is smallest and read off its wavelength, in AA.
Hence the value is 4595.5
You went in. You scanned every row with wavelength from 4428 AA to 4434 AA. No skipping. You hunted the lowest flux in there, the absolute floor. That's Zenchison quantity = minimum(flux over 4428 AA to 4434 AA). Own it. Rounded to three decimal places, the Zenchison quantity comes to 7.622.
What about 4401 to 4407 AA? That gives 7.797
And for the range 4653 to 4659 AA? 8.908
